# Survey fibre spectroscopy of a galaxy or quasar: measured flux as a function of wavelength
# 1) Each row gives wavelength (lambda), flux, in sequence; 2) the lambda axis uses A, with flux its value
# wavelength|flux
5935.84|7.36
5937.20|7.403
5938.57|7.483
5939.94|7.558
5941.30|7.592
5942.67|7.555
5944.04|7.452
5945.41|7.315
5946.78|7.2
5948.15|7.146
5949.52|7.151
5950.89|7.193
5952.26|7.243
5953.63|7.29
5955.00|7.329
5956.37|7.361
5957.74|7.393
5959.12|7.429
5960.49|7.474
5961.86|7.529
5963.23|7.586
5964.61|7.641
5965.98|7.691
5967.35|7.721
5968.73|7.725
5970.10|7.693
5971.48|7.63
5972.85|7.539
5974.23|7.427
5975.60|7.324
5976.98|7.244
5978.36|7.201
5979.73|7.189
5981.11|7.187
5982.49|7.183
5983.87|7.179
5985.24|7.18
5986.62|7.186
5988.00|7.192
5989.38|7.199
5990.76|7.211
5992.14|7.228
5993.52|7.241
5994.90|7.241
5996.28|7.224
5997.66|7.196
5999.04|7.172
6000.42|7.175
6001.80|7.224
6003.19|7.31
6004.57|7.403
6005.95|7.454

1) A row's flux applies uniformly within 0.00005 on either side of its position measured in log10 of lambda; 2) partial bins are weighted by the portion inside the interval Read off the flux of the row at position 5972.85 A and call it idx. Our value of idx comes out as 7.539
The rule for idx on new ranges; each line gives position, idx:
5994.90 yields 7.241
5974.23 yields 7.427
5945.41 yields 7.315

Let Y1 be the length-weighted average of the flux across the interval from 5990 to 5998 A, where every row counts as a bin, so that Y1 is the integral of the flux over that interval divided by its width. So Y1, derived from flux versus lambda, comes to 7.22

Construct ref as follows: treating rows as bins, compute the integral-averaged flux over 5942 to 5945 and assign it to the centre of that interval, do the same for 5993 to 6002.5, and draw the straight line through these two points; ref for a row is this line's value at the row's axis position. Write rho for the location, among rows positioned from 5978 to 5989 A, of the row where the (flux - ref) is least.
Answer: 5979.73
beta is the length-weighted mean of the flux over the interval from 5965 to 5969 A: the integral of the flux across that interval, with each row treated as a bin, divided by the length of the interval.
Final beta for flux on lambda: 7.71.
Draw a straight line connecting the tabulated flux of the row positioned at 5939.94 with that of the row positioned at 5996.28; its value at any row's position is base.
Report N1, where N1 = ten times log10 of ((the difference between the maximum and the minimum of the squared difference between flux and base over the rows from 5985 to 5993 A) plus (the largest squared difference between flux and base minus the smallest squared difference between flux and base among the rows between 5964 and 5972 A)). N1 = -11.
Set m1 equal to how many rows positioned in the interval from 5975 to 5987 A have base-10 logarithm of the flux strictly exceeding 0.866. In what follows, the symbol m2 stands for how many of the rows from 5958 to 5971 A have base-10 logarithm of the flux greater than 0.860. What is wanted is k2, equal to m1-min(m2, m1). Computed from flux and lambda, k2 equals 0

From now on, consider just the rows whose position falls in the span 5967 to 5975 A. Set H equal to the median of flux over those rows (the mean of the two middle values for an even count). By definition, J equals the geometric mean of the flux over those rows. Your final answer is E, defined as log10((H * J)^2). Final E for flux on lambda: 3.53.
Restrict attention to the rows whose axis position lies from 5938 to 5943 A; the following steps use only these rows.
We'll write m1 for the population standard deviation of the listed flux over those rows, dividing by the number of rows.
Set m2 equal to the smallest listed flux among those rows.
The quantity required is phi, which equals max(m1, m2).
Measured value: 7.48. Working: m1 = 0.04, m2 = 7.483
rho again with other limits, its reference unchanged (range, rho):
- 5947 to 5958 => 5948.15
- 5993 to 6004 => 5999.04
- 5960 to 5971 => 5960.49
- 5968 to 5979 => 5978.36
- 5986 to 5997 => 5986.62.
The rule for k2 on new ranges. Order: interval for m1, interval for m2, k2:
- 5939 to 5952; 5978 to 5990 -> 4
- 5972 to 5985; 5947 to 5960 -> 0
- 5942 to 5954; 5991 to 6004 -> 1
